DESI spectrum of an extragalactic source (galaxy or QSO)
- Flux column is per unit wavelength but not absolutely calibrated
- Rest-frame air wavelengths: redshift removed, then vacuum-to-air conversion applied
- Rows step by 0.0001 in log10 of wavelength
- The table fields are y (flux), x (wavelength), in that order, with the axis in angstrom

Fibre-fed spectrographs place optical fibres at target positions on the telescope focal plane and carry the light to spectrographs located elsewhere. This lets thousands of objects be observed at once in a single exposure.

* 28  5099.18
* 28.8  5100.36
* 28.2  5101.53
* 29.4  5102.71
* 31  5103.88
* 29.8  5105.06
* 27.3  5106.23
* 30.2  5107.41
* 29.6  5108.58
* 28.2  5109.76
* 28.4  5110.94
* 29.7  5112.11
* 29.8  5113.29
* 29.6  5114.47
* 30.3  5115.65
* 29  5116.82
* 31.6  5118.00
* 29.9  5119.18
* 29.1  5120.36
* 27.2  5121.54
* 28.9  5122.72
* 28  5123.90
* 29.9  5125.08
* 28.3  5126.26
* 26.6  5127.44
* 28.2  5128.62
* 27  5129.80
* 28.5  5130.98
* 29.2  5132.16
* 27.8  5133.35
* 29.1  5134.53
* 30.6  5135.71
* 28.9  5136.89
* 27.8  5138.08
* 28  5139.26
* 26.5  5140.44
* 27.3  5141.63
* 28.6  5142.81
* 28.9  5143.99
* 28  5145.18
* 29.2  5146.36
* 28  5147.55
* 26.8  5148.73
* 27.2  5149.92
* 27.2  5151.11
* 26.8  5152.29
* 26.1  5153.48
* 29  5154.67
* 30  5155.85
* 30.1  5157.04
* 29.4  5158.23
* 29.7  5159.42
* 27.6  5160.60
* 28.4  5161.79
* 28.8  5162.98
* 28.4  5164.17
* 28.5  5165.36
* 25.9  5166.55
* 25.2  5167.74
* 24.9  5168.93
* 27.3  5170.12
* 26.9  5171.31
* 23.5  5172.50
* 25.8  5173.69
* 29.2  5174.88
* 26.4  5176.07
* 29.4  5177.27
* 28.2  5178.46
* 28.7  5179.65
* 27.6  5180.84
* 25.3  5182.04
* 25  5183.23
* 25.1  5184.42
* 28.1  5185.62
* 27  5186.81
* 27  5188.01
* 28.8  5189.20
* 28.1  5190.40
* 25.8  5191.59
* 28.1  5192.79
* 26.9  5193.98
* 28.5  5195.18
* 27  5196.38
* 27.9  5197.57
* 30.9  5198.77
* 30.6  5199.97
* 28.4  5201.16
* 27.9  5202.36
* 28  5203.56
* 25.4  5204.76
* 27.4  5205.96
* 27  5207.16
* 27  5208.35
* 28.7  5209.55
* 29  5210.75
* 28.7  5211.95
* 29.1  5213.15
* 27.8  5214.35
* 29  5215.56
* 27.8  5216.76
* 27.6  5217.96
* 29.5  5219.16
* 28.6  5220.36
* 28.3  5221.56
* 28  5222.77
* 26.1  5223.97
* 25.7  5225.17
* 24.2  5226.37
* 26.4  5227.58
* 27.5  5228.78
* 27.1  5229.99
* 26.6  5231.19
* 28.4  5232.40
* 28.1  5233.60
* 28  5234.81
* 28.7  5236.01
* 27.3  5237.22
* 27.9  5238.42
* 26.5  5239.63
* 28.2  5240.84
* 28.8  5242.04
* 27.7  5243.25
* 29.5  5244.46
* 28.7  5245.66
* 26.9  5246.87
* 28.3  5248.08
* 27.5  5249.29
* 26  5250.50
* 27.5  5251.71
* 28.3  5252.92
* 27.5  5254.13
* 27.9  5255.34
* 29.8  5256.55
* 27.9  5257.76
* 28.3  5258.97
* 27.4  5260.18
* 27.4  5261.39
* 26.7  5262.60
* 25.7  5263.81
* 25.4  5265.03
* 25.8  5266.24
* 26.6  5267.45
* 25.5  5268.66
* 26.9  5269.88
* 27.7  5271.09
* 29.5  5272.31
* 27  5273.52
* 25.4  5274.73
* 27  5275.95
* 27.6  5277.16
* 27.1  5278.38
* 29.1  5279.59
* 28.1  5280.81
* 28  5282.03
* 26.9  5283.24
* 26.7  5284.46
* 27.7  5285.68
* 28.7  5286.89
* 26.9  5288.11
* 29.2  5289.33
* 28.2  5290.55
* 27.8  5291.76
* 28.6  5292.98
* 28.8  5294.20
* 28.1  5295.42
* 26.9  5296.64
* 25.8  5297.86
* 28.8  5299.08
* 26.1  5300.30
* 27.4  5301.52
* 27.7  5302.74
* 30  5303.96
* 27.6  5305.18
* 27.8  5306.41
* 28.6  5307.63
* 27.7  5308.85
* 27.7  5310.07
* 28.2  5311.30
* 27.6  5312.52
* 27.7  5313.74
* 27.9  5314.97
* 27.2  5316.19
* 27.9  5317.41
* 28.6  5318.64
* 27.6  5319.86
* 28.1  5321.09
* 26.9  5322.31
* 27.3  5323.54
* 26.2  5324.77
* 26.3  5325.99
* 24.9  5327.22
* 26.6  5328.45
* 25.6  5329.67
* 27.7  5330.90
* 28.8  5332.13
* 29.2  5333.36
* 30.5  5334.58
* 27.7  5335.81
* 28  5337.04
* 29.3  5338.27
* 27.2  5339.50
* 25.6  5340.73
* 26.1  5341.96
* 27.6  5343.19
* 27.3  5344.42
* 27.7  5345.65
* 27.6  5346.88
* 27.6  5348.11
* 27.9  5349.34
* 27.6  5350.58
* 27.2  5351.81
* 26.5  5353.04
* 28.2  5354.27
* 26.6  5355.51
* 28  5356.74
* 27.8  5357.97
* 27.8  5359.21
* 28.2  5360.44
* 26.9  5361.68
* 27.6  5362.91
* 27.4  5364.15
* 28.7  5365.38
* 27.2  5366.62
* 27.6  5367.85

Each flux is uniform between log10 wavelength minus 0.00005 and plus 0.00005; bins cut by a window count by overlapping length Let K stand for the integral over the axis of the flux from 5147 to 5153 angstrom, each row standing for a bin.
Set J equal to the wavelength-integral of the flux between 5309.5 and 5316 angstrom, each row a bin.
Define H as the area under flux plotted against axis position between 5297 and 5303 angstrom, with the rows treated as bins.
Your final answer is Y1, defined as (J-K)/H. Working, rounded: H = 163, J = 180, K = 163.0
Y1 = 0.11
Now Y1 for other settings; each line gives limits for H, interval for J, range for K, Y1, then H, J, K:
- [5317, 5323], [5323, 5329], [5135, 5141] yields -0.08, 167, 157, 170.4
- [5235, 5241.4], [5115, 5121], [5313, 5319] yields 0.07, 178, 180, 166.9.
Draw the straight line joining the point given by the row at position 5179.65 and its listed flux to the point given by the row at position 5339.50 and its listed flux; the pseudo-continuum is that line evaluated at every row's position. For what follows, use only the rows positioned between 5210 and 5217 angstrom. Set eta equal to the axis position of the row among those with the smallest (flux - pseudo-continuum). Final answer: 5214.35 angstrom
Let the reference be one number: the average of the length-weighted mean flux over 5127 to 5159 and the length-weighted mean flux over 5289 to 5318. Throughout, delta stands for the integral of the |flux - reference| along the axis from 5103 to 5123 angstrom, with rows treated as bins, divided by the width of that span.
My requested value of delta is 1.5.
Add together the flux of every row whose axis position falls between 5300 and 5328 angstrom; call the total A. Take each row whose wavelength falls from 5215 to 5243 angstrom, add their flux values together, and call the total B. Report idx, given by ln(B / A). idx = 0.002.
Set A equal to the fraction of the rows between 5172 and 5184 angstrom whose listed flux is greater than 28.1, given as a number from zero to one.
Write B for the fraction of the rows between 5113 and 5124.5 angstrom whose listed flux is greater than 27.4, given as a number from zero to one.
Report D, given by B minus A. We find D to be 0.5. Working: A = 0.40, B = 0.90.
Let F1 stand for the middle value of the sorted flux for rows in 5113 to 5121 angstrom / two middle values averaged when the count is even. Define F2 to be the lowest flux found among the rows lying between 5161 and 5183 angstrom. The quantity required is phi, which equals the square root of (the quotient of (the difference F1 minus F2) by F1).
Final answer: 0.46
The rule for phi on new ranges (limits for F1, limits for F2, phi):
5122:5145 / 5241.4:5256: 0.29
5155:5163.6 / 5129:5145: 0.31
